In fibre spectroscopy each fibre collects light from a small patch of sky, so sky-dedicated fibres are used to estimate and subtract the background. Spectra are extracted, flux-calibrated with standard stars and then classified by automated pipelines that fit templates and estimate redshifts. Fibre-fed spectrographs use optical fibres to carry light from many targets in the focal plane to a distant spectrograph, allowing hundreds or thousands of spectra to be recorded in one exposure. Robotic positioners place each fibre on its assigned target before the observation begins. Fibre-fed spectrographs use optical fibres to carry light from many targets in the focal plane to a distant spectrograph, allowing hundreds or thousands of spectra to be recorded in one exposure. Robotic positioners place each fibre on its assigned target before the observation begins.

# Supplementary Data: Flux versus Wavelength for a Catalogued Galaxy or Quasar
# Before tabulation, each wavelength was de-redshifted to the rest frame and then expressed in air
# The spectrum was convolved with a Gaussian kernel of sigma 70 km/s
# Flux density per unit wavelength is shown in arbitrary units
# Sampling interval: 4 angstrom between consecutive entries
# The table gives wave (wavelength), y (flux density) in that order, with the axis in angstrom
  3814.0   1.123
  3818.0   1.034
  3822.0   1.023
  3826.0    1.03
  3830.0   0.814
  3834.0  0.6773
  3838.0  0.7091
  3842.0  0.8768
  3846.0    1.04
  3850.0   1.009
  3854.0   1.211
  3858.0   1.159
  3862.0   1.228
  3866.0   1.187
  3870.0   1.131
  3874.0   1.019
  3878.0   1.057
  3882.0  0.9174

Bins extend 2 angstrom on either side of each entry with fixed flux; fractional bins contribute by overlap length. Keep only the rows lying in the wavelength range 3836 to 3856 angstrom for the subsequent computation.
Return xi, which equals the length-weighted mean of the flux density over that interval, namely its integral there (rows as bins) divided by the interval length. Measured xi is 0.97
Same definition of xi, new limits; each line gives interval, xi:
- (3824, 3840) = 0.81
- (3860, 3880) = 1.12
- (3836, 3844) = 0.79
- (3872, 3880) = 1.04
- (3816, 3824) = 1.03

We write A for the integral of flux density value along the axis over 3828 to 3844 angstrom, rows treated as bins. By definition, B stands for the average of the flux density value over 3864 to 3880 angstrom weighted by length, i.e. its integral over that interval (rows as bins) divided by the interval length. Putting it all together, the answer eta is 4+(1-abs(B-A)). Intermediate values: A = 12.3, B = 1.10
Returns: -6.2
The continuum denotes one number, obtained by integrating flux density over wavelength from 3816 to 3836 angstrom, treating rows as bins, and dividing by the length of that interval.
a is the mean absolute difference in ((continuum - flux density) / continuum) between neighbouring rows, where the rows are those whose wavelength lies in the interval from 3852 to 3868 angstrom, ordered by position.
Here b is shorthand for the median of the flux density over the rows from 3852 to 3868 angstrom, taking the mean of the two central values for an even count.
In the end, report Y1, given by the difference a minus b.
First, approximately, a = 0.059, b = 1.20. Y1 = -1.14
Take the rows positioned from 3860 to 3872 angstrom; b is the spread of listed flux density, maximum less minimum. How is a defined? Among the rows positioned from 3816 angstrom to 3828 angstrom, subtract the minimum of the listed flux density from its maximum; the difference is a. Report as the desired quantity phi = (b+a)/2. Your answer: 0.05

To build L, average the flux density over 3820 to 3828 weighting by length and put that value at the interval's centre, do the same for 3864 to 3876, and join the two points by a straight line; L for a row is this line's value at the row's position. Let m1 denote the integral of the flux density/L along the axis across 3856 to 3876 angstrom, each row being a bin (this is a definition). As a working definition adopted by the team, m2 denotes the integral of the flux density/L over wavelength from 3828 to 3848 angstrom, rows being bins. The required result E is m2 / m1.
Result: 0.8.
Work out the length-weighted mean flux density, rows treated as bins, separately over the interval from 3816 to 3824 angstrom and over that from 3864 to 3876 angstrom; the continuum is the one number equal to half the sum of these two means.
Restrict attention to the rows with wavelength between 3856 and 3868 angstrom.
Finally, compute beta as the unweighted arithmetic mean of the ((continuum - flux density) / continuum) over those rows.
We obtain -0.11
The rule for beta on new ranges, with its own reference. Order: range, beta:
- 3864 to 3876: -0.04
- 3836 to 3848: 0.18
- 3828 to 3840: 0.31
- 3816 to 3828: 0.04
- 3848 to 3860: -0.05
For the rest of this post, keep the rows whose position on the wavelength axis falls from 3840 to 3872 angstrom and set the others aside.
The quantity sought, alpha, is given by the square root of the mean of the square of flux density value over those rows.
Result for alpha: 1.11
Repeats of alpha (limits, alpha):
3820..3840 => 0.86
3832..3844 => 0.76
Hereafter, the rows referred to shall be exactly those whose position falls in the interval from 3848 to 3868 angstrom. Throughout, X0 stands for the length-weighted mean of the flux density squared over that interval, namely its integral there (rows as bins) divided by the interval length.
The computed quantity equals 1.35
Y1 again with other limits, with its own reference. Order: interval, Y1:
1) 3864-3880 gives -1.02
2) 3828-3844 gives -0.64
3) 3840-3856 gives -0.88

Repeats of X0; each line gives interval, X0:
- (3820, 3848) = 0.80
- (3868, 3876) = 1.16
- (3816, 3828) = 1.06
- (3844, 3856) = 1.19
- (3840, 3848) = 0.93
